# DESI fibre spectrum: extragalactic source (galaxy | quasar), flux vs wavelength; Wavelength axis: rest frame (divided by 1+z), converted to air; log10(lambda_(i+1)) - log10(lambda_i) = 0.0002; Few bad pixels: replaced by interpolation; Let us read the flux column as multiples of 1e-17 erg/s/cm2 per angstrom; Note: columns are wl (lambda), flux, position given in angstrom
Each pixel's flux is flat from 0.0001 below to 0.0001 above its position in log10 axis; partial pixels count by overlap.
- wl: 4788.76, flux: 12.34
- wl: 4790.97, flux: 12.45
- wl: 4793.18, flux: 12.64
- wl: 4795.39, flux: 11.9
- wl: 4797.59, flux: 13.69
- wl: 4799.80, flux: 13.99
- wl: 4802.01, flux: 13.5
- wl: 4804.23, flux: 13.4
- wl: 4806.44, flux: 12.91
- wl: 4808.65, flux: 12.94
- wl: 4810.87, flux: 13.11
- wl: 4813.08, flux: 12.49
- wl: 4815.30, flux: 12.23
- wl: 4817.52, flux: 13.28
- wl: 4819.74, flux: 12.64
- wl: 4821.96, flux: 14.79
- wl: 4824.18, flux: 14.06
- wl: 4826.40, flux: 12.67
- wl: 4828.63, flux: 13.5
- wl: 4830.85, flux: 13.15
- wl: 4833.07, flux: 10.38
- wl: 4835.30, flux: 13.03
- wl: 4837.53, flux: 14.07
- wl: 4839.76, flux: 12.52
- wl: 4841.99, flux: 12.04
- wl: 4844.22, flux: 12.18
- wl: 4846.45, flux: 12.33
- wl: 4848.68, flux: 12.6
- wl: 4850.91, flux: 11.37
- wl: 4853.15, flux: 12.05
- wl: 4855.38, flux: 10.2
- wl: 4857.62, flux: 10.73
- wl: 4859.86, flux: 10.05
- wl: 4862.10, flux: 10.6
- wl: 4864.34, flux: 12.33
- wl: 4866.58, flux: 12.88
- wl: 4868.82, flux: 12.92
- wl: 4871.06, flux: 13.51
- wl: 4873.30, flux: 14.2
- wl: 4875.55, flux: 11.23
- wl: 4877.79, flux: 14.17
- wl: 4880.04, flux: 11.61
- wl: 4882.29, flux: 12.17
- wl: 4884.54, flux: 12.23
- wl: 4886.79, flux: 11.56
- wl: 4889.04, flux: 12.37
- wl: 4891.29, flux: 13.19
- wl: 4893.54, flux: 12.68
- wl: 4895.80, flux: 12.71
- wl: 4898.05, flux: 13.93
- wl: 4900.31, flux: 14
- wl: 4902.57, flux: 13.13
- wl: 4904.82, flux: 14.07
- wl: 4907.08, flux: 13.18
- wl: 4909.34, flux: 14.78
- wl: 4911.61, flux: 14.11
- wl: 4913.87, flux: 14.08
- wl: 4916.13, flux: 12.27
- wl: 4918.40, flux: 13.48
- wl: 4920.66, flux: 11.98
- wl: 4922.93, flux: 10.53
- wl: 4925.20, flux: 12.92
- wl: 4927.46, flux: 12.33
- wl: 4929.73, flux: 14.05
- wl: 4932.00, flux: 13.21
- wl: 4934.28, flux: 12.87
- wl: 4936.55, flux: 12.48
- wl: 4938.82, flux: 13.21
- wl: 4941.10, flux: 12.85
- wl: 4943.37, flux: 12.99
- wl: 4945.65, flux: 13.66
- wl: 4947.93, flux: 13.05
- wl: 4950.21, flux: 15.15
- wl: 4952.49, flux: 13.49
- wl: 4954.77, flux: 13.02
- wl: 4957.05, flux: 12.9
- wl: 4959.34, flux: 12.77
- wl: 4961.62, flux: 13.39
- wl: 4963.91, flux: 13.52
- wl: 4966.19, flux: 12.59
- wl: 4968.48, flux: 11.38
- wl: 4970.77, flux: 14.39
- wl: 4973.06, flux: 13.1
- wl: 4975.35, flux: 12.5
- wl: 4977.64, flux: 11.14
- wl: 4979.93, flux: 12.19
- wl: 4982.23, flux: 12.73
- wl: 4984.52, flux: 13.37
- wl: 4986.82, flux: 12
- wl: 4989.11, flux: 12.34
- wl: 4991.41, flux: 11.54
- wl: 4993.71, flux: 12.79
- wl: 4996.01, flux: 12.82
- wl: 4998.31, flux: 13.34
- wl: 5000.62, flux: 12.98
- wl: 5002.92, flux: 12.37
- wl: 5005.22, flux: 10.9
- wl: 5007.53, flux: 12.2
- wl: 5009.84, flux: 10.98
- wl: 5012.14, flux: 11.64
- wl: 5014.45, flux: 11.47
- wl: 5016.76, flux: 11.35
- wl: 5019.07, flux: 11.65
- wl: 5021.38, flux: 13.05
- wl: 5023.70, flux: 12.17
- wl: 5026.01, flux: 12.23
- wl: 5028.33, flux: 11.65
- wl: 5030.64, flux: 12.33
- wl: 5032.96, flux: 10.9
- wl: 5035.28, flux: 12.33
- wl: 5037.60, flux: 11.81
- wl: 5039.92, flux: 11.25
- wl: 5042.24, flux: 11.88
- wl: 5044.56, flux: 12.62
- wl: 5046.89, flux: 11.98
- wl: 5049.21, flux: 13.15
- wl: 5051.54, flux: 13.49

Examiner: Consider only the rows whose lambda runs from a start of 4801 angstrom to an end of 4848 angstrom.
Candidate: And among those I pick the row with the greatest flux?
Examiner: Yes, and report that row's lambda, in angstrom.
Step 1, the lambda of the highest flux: 4821.96 angstrom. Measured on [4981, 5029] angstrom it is 4984.52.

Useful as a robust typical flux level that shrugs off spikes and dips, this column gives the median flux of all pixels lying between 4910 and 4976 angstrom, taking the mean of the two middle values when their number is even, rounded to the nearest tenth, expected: 13.0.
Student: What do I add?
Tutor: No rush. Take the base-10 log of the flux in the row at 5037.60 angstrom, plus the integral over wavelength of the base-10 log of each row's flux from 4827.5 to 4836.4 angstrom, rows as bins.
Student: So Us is 10.8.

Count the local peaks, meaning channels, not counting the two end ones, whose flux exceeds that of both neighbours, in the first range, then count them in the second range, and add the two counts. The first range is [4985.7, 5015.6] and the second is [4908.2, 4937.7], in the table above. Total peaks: 7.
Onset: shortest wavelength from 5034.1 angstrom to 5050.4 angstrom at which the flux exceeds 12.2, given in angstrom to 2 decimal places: 5035.28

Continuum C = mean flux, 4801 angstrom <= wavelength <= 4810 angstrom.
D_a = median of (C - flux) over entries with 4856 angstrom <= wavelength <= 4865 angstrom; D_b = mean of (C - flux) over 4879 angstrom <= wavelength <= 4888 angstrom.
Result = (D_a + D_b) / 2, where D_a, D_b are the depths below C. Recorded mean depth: 1.9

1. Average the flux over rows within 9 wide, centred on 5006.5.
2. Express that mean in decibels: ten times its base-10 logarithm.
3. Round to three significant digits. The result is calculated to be 10.6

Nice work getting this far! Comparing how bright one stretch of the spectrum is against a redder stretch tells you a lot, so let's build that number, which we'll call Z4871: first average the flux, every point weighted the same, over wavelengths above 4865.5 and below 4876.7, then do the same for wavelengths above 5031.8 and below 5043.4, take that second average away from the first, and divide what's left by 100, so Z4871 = 0.013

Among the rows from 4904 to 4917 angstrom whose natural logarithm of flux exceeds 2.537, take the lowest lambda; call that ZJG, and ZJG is 4904.82 angstrom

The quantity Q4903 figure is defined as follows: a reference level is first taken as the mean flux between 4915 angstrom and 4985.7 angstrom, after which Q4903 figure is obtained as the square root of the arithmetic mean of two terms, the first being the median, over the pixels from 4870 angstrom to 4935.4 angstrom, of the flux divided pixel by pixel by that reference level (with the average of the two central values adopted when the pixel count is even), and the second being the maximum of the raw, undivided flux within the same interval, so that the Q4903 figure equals 2.81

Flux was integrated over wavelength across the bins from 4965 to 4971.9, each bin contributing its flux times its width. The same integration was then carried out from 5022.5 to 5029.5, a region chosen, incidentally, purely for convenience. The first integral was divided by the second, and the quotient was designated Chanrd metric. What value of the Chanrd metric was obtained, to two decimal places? 1.05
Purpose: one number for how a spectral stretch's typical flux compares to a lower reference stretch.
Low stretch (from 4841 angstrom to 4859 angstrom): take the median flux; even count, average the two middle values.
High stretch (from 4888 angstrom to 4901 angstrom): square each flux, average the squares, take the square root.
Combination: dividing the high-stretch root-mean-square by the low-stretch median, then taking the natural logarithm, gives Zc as 0.09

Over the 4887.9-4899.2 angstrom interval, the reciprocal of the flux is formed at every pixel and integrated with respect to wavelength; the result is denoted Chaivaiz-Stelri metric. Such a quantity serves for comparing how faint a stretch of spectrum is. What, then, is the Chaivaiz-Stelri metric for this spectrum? 0.87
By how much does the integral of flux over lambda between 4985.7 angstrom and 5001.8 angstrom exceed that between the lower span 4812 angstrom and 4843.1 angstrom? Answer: -200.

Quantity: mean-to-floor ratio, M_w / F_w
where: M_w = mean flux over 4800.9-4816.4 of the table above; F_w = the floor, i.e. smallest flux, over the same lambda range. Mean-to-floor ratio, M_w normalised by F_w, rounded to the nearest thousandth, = 1.058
